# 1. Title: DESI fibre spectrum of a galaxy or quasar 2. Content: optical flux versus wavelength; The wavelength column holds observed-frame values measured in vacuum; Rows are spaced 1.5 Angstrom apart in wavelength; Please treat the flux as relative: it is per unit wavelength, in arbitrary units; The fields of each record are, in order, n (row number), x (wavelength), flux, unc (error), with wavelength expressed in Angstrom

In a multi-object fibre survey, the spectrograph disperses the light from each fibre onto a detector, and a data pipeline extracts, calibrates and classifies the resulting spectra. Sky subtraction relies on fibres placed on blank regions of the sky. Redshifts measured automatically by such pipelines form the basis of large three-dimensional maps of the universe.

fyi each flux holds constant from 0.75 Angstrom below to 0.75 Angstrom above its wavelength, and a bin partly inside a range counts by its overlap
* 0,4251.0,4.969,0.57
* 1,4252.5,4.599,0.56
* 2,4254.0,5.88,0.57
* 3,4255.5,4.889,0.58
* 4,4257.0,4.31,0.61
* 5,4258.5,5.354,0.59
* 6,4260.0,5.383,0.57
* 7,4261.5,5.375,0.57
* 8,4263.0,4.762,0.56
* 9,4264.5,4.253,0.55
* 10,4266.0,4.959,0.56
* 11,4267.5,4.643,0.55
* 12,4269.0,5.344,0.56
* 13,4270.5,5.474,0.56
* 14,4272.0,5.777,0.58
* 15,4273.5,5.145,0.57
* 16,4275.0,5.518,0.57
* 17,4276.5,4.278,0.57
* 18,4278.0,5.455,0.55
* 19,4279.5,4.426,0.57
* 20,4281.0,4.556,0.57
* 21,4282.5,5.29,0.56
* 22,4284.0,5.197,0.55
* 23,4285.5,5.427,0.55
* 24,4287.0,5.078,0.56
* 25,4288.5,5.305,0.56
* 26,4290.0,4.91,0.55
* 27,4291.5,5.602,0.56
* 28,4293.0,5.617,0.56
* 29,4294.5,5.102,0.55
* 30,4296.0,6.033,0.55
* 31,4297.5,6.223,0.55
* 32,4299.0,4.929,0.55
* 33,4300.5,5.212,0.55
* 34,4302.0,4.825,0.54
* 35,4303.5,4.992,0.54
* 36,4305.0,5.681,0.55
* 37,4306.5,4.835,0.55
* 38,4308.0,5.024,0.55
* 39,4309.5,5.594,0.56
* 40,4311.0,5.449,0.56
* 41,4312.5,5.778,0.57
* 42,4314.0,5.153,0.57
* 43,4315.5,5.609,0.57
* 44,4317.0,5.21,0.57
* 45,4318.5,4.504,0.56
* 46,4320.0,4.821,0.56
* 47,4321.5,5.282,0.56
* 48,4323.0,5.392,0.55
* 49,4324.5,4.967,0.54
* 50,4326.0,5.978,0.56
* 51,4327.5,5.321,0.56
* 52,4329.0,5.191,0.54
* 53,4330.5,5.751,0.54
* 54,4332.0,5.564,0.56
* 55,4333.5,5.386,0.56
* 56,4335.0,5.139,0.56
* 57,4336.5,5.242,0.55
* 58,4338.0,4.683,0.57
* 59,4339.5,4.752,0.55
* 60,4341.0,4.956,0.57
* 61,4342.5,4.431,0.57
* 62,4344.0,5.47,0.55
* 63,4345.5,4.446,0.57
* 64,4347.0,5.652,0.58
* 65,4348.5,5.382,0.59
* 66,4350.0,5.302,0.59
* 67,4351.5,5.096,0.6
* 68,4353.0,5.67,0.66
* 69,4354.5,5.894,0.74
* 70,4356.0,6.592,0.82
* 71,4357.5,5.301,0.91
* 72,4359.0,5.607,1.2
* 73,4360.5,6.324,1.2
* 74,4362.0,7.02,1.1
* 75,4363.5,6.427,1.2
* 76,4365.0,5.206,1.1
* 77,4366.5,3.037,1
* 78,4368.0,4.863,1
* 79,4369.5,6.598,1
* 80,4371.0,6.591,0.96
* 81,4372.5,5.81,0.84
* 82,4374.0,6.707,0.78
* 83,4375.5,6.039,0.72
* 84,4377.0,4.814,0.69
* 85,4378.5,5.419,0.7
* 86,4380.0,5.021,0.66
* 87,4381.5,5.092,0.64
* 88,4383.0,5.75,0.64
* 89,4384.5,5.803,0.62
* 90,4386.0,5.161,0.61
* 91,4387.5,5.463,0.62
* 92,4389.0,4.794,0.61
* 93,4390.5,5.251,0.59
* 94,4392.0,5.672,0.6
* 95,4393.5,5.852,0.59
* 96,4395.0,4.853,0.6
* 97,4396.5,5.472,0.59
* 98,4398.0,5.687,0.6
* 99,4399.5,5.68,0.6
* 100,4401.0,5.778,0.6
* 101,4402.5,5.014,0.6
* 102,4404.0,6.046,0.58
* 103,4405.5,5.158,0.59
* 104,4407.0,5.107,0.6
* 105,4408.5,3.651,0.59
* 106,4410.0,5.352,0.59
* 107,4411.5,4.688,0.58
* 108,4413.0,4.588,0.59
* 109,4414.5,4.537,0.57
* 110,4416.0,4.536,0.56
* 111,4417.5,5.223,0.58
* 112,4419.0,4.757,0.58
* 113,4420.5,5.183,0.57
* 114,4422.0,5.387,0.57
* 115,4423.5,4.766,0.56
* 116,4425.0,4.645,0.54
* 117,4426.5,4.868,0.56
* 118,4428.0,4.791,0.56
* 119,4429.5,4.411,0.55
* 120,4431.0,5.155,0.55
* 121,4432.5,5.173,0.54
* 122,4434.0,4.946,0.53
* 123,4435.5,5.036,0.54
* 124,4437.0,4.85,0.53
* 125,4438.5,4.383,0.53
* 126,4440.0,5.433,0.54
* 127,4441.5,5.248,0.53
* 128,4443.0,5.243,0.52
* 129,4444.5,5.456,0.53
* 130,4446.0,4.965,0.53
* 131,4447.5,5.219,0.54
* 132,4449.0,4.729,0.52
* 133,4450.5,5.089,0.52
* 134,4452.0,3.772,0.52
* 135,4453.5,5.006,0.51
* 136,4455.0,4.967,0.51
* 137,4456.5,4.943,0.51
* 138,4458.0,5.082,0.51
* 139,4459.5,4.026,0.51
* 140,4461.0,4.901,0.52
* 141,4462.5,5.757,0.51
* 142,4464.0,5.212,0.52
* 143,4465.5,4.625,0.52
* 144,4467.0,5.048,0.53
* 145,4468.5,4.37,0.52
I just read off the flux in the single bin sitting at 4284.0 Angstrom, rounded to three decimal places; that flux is 5.197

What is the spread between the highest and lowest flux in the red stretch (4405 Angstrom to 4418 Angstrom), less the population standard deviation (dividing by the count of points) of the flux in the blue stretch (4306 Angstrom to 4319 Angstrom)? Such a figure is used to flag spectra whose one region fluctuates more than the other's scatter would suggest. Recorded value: 1.3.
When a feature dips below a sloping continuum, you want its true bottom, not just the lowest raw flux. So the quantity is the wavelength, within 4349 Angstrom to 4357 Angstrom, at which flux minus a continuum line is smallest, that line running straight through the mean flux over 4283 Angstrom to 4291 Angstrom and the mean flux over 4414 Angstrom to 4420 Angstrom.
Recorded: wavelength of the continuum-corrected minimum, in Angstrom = 4351.5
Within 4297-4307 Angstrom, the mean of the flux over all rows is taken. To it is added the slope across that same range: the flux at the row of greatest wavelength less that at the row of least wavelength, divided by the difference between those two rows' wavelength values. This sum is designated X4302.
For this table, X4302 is 5.1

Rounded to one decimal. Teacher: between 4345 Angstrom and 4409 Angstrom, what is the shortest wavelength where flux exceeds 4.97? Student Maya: 4347.0 Angstrom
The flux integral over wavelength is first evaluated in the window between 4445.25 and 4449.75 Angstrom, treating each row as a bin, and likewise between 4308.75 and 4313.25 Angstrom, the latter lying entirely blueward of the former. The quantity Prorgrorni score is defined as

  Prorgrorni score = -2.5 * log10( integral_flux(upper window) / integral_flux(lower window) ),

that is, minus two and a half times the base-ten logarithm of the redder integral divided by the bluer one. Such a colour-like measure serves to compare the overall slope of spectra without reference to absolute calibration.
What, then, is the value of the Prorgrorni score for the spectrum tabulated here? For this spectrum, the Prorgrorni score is 0.13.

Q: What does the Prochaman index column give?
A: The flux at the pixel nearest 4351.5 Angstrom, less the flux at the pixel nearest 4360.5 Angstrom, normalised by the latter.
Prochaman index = -0.19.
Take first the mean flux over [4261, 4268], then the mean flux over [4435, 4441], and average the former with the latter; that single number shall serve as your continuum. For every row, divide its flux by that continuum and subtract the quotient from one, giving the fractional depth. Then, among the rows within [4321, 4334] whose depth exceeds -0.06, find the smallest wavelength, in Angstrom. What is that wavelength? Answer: 4324.5 Angstrom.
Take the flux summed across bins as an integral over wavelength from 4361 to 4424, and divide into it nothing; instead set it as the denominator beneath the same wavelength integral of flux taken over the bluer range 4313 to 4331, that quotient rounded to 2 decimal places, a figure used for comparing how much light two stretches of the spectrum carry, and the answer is 0.28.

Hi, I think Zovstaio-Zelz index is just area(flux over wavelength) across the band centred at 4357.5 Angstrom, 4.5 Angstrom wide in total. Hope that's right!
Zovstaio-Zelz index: 26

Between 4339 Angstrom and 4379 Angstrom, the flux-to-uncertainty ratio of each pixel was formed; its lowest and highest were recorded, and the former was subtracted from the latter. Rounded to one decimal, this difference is 6.9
